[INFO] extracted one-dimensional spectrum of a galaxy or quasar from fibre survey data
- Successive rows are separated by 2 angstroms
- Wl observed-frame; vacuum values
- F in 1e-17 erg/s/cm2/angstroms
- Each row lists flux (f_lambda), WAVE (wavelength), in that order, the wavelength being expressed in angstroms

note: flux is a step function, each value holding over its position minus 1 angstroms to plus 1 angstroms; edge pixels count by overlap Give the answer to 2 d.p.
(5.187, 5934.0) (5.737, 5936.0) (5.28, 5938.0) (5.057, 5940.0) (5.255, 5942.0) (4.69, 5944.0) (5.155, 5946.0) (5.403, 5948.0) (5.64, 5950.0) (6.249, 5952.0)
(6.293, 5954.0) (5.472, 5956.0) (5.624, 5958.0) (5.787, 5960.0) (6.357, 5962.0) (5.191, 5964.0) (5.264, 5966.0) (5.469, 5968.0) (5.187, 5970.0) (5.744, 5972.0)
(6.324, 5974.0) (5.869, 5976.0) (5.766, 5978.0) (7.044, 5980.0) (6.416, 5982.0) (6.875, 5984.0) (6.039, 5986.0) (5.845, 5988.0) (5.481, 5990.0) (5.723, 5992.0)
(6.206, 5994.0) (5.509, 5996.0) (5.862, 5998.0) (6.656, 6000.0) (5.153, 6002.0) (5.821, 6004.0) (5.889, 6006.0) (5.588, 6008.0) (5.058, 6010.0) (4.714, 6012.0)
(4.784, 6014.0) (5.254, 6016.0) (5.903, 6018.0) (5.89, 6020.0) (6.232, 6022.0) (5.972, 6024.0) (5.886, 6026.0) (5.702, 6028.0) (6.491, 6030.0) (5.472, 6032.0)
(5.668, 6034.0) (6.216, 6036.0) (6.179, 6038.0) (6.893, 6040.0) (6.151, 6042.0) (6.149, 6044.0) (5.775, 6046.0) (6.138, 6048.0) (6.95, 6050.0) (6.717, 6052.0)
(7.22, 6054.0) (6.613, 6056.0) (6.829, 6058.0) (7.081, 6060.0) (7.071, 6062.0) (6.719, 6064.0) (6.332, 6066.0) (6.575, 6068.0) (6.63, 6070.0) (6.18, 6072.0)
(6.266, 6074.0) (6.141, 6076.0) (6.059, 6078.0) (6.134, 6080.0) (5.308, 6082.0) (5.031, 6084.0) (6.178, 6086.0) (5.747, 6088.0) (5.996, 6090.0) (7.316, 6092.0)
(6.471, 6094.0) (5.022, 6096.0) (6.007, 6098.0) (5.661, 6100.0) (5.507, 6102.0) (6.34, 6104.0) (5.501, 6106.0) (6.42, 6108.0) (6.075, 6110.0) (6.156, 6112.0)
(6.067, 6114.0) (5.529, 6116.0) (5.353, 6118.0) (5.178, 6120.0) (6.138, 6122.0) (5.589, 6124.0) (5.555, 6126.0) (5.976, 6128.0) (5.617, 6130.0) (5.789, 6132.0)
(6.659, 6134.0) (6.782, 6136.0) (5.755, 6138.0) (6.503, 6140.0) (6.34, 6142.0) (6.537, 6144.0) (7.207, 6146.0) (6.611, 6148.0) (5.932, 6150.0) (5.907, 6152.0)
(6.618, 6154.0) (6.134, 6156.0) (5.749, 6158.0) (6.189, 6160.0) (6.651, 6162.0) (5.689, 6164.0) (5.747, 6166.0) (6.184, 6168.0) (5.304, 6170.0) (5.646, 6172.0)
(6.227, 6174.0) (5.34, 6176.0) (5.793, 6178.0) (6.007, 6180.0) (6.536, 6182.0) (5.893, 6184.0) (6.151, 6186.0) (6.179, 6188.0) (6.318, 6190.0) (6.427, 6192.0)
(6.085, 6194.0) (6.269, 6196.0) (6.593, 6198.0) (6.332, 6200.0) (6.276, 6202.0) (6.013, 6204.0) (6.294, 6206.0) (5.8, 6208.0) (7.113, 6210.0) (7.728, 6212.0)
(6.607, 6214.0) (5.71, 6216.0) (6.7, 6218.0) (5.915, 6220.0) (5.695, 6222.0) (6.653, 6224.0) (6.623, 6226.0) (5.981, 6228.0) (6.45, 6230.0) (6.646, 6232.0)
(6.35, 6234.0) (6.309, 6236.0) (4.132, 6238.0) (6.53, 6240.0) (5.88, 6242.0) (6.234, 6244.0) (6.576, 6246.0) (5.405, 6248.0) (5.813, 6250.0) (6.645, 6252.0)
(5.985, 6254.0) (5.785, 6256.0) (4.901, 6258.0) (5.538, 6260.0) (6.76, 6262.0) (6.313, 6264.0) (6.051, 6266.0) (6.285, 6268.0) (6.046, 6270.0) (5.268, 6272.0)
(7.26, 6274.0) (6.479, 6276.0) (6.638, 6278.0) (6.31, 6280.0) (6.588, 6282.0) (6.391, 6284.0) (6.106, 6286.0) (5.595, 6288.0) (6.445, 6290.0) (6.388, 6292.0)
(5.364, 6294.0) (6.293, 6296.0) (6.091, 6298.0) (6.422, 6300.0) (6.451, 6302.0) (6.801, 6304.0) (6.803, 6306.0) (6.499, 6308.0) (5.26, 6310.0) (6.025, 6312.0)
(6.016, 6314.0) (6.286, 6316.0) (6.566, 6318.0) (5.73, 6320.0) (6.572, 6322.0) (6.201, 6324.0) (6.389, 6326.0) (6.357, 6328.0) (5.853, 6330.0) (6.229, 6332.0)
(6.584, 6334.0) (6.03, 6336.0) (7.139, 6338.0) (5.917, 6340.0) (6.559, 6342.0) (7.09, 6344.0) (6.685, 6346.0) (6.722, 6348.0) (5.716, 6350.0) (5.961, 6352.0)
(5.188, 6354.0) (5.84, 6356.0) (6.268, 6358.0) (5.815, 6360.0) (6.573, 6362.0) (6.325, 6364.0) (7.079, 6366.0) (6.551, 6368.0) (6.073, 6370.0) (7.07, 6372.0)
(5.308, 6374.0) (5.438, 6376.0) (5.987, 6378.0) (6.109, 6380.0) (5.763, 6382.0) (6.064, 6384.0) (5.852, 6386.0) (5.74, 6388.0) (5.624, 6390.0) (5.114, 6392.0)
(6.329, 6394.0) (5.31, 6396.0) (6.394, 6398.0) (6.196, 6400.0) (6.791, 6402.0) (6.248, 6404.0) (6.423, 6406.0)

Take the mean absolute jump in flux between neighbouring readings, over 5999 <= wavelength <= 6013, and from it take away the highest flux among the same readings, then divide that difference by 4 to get -1.52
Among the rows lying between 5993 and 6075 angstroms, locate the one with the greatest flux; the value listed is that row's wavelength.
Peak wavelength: 6054.0 angstroms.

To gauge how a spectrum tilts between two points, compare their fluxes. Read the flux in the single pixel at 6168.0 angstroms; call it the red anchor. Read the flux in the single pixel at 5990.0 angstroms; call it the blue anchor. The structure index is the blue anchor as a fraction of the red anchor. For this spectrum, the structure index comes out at 0.89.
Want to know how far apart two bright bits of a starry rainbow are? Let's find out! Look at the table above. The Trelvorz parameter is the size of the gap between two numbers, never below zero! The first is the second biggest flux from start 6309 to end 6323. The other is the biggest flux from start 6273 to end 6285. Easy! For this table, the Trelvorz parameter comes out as 0.69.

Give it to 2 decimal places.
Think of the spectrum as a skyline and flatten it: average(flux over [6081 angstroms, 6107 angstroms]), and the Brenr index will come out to 5.85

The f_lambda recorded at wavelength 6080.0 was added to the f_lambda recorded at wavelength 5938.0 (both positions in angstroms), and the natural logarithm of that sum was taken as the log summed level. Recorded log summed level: 2.43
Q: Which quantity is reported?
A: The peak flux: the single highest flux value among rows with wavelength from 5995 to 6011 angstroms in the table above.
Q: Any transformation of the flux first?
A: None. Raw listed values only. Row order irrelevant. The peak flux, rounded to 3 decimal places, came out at 6.656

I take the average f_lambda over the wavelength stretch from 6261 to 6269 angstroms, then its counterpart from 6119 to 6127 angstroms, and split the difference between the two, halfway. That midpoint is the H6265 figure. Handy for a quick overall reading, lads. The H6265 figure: 6.0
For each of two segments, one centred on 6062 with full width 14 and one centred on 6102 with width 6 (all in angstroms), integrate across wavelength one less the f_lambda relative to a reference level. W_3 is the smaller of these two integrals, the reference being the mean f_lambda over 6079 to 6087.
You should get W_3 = -2.7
